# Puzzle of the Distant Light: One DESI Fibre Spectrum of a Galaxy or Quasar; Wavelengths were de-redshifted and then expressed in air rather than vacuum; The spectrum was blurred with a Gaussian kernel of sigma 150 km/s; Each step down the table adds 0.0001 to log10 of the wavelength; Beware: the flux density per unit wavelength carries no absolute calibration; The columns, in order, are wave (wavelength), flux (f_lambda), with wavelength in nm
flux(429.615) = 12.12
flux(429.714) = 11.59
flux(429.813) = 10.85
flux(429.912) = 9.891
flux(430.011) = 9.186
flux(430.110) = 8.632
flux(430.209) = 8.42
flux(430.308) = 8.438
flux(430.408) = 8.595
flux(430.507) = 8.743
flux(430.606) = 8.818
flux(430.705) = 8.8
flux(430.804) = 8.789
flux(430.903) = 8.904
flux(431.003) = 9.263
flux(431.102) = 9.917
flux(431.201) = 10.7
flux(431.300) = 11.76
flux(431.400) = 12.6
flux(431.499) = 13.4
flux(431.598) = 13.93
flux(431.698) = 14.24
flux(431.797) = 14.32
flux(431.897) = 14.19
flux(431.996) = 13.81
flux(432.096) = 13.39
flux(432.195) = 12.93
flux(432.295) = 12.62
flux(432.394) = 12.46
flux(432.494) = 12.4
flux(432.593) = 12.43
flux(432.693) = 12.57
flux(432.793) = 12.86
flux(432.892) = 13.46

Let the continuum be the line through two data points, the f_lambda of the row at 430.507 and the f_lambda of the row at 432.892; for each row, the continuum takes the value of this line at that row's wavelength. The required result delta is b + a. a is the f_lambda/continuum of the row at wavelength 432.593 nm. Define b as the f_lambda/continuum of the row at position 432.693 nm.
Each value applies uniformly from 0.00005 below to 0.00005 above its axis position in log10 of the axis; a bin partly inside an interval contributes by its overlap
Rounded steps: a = 0.97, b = 0.96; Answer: 1.93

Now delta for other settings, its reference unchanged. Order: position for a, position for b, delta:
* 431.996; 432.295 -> 2.21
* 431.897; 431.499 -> 2.49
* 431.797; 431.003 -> 2.22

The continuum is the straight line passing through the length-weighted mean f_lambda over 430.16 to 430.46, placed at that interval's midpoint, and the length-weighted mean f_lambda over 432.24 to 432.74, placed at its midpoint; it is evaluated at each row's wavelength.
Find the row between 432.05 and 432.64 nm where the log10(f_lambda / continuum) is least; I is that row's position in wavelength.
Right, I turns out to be 432.593 nm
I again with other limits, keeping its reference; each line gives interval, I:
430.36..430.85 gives 430.804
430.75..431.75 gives 430.903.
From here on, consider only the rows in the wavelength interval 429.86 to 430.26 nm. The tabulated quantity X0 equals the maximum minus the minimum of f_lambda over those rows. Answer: 1.5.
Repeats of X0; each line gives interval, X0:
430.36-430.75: 0.2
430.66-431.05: 0.5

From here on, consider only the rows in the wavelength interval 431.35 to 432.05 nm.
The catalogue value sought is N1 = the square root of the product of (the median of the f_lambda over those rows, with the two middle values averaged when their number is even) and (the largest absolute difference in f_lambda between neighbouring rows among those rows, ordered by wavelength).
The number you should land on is 3.3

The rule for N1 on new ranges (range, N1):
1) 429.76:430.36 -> 2.9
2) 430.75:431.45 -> 3.2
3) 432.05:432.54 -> 2.4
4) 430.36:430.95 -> 1.1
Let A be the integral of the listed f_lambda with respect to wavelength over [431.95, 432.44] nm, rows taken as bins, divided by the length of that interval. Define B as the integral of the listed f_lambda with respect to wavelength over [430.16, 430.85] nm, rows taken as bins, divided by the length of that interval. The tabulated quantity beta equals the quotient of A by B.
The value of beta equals 1.5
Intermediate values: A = 13.0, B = 8.7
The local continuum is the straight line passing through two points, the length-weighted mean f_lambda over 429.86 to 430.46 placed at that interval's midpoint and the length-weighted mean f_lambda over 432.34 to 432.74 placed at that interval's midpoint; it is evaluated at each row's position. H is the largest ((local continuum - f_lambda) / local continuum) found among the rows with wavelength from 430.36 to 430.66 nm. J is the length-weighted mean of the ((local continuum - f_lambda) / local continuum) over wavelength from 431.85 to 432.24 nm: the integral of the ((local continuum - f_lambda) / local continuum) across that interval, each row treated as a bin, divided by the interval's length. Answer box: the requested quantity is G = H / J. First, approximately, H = 0.075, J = -0.16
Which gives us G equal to -0.5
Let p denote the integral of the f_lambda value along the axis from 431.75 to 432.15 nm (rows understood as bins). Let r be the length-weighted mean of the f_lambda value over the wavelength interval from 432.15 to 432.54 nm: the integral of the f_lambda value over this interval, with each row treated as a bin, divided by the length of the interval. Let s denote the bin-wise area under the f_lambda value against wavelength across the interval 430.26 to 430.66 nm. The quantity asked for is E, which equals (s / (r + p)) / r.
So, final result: 0.015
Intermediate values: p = 5.6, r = 12.6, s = 3.5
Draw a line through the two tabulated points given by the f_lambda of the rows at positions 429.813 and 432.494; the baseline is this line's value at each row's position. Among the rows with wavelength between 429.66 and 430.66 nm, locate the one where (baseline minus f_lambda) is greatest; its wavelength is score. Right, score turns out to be 430.308 nm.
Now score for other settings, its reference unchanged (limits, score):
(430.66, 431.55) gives 430.804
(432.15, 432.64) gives 432.593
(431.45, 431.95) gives 431.499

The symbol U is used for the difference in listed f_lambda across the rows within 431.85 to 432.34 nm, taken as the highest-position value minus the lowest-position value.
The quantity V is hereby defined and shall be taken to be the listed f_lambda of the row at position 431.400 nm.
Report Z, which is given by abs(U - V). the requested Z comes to 14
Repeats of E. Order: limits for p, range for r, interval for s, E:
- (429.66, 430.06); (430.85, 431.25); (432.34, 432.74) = 0.037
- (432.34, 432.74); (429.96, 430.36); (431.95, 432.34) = 0.043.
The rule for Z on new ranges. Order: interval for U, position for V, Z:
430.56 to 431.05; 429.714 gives 11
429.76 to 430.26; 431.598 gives 16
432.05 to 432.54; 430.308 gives 9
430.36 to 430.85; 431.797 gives 14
